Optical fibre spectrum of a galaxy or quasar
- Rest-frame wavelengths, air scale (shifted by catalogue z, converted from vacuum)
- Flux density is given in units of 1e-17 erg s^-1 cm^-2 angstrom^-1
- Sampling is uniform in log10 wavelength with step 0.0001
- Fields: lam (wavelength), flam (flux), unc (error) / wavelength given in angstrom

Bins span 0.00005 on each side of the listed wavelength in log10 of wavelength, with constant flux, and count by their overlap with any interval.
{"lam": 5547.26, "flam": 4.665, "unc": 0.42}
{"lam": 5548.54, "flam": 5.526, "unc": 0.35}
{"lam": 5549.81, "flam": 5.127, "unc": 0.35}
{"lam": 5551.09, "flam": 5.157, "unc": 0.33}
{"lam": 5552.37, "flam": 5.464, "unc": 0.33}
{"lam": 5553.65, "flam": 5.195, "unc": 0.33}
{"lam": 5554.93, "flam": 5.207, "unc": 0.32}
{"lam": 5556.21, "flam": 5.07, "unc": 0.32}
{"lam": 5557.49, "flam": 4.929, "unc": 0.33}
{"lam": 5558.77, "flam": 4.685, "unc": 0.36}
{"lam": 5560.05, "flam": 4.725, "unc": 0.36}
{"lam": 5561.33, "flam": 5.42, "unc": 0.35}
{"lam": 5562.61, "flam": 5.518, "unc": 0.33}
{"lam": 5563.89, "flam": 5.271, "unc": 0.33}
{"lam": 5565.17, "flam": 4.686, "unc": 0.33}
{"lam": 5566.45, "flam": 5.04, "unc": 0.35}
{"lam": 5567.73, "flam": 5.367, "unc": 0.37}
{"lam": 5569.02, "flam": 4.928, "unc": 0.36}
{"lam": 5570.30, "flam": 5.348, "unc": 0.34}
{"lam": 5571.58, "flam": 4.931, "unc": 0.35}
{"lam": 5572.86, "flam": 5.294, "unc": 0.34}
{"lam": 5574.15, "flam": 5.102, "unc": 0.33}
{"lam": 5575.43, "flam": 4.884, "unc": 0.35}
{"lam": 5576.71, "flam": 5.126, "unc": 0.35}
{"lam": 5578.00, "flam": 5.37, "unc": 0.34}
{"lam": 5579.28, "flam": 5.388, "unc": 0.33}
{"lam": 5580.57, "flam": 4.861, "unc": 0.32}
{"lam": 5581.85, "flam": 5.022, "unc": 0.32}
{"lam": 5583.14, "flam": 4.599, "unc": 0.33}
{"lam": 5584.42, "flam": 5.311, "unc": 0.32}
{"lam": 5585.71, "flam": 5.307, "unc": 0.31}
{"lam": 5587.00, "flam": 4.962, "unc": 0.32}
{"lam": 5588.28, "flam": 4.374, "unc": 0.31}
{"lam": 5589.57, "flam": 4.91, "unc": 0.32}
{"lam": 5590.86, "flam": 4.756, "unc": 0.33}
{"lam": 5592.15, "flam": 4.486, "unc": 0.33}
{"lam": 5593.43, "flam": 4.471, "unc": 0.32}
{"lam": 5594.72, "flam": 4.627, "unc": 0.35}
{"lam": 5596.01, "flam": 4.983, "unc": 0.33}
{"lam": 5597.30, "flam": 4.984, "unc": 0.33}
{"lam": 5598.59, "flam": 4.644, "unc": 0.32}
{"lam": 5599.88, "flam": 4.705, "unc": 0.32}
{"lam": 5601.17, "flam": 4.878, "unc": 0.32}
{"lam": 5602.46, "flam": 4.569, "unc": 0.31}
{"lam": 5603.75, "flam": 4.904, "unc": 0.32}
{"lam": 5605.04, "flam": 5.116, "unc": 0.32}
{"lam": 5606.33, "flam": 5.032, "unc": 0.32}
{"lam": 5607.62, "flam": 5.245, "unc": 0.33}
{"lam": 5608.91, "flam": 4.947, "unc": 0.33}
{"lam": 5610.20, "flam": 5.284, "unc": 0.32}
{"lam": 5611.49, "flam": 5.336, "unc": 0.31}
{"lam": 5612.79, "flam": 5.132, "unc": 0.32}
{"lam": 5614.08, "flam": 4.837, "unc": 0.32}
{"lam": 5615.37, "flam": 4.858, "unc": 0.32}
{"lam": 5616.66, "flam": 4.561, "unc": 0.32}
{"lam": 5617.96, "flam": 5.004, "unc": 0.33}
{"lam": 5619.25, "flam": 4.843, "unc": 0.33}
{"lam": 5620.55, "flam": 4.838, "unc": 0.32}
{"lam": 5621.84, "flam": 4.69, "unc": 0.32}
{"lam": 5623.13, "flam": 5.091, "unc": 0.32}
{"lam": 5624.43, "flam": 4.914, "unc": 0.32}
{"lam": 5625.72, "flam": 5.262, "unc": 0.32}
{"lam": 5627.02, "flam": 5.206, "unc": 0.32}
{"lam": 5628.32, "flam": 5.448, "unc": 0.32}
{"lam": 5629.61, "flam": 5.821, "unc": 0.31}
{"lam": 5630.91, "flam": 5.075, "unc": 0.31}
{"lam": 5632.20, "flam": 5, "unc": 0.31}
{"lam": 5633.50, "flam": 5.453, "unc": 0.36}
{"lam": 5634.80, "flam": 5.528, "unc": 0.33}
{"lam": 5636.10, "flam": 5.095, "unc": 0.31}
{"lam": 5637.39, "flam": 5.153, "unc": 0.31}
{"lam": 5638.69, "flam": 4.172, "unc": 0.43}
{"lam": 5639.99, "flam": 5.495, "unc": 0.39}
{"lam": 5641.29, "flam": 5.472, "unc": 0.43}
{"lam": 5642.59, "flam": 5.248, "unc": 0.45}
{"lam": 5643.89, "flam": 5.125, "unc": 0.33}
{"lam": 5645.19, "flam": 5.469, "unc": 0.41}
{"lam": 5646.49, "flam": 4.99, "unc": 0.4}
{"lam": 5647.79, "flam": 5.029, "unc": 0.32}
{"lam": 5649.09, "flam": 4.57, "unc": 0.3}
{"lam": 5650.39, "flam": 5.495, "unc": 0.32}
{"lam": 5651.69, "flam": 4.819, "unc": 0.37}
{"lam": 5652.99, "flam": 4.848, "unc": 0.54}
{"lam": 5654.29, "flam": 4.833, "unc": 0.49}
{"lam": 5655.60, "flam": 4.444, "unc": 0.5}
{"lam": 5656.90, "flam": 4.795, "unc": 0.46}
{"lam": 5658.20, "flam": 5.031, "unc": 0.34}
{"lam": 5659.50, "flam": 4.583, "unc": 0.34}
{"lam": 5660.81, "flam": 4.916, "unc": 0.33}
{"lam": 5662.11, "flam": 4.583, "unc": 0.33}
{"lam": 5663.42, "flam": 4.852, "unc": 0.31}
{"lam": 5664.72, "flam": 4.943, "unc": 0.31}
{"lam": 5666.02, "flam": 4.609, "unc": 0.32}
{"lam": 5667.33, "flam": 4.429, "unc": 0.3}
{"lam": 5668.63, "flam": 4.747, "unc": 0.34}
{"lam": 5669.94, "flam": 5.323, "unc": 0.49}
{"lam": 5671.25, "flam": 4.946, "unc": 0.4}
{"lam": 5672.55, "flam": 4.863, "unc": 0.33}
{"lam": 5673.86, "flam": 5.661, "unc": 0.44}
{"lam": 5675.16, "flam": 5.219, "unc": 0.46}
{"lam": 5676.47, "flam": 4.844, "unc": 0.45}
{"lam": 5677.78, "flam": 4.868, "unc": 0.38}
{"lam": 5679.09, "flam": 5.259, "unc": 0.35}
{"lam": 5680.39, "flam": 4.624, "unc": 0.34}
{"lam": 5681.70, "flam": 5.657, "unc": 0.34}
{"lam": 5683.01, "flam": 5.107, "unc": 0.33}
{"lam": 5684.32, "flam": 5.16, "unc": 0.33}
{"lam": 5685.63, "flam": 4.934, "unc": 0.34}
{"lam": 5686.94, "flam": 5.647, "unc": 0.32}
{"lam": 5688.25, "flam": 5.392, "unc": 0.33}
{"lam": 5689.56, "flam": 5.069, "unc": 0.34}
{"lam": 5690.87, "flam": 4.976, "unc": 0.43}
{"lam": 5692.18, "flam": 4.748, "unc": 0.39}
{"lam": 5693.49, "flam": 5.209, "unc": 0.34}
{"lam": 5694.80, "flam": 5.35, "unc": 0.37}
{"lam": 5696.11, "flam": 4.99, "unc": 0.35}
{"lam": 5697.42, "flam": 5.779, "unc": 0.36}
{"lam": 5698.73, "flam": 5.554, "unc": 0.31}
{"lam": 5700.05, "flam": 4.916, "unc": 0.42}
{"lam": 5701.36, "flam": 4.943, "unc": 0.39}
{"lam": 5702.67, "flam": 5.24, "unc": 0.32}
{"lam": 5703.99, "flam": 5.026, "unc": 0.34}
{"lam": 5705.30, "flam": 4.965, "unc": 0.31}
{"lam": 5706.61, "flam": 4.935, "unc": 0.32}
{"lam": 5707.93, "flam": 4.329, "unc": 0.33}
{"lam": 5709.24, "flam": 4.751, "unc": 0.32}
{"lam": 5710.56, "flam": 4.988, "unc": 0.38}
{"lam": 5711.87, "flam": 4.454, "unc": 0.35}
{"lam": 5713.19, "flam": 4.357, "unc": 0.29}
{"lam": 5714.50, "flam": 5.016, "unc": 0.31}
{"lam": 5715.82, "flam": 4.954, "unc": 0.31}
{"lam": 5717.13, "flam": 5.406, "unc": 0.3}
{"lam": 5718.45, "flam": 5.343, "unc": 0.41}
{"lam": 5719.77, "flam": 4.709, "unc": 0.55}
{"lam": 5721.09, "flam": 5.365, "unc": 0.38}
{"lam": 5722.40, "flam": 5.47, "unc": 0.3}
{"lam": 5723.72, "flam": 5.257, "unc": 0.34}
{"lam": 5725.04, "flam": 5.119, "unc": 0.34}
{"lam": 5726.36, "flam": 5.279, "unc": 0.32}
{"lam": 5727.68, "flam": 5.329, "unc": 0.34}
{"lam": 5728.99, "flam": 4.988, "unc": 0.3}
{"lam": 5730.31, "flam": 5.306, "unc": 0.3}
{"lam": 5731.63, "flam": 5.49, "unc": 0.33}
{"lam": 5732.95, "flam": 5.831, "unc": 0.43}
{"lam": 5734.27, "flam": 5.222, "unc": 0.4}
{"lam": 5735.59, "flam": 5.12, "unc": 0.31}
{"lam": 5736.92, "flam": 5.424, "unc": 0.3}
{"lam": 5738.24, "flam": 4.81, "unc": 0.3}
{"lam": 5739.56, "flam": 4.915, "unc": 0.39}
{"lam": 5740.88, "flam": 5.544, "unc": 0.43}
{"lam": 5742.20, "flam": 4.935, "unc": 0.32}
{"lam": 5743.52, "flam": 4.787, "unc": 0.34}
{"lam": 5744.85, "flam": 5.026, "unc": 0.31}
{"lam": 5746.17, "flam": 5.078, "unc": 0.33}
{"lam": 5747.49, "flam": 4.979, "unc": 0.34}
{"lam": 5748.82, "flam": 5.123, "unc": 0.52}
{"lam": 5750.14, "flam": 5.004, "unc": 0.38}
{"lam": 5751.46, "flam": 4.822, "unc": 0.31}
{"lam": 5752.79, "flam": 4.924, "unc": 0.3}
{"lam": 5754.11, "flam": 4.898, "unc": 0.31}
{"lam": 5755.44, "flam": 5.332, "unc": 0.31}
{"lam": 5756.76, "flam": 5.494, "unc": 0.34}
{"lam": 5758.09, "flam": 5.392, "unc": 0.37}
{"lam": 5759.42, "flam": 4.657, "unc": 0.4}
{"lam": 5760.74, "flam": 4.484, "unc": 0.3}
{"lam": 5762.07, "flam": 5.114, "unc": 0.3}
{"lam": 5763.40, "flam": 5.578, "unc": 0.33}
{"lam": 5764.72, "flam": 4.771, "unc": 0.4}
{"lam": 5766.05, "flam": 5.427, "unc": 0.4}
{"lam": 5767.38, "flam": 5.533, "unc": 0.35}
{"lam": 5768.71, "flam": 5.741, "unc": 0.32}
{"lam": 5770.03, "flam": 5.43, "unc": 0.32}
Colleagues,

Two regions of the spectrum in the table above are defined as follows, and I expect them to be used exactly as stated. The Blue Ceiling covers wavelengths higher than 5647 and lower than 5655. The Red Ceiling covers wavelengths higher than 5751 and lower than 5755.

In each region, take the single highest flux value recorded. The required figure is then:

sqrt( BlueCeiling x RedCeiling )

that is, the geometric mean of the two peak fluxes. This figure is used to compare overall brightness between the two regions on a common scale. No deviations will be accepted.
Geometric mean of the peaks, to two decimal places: 5.20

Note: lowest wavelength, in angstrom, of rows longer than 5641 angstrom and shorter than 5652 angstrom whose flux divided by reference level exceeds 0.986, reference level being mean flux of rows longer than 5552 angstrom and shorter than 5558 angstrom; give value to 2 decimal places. 5641.29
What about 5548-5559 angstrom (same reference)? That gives 5548.54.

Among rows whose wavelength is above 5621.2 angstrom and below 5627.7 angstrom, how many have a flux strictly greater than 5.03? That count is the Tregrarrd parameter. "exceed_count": 3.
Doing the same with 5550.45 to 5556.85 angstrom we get 5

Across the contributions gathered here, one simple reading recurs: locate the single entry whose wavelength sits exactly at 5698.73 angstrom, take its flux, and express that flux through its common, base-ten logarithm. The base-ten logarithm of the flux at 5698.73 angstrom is 0.74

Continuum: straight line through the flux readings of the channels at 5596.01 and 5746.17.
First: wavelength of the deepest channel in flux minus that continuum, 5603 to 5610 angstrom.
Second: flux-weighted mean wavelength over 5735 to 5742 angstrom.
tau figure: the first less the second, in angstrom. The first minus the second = -134.5 angstrom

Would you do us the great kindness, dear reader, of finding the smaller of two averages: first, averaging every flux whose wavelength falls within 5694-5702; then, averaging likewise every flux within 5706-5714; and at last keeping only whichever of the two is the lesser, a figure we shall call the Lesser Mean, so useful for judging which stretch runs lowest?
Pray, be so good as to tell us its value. 4.64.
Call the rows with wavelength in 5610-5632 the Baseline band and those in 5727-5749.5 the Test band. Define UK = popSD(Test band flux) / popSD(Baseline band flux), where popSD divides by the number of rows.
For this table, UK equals 0.92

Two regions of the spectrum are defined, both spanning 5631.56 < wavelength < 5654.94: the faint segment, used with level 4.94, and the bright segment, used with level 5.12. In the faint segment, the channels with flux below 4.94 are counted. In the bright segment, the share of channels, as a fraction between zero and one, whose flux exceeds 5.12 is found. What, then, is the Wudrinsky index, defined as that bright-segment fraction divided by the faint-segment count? 0.10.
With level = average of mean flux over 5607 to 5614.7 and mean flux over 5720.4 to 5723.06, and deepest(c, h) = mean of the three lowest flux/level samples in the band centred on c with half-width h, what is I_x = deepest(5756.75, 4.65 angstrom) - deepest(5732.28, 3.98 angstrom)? -0.082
